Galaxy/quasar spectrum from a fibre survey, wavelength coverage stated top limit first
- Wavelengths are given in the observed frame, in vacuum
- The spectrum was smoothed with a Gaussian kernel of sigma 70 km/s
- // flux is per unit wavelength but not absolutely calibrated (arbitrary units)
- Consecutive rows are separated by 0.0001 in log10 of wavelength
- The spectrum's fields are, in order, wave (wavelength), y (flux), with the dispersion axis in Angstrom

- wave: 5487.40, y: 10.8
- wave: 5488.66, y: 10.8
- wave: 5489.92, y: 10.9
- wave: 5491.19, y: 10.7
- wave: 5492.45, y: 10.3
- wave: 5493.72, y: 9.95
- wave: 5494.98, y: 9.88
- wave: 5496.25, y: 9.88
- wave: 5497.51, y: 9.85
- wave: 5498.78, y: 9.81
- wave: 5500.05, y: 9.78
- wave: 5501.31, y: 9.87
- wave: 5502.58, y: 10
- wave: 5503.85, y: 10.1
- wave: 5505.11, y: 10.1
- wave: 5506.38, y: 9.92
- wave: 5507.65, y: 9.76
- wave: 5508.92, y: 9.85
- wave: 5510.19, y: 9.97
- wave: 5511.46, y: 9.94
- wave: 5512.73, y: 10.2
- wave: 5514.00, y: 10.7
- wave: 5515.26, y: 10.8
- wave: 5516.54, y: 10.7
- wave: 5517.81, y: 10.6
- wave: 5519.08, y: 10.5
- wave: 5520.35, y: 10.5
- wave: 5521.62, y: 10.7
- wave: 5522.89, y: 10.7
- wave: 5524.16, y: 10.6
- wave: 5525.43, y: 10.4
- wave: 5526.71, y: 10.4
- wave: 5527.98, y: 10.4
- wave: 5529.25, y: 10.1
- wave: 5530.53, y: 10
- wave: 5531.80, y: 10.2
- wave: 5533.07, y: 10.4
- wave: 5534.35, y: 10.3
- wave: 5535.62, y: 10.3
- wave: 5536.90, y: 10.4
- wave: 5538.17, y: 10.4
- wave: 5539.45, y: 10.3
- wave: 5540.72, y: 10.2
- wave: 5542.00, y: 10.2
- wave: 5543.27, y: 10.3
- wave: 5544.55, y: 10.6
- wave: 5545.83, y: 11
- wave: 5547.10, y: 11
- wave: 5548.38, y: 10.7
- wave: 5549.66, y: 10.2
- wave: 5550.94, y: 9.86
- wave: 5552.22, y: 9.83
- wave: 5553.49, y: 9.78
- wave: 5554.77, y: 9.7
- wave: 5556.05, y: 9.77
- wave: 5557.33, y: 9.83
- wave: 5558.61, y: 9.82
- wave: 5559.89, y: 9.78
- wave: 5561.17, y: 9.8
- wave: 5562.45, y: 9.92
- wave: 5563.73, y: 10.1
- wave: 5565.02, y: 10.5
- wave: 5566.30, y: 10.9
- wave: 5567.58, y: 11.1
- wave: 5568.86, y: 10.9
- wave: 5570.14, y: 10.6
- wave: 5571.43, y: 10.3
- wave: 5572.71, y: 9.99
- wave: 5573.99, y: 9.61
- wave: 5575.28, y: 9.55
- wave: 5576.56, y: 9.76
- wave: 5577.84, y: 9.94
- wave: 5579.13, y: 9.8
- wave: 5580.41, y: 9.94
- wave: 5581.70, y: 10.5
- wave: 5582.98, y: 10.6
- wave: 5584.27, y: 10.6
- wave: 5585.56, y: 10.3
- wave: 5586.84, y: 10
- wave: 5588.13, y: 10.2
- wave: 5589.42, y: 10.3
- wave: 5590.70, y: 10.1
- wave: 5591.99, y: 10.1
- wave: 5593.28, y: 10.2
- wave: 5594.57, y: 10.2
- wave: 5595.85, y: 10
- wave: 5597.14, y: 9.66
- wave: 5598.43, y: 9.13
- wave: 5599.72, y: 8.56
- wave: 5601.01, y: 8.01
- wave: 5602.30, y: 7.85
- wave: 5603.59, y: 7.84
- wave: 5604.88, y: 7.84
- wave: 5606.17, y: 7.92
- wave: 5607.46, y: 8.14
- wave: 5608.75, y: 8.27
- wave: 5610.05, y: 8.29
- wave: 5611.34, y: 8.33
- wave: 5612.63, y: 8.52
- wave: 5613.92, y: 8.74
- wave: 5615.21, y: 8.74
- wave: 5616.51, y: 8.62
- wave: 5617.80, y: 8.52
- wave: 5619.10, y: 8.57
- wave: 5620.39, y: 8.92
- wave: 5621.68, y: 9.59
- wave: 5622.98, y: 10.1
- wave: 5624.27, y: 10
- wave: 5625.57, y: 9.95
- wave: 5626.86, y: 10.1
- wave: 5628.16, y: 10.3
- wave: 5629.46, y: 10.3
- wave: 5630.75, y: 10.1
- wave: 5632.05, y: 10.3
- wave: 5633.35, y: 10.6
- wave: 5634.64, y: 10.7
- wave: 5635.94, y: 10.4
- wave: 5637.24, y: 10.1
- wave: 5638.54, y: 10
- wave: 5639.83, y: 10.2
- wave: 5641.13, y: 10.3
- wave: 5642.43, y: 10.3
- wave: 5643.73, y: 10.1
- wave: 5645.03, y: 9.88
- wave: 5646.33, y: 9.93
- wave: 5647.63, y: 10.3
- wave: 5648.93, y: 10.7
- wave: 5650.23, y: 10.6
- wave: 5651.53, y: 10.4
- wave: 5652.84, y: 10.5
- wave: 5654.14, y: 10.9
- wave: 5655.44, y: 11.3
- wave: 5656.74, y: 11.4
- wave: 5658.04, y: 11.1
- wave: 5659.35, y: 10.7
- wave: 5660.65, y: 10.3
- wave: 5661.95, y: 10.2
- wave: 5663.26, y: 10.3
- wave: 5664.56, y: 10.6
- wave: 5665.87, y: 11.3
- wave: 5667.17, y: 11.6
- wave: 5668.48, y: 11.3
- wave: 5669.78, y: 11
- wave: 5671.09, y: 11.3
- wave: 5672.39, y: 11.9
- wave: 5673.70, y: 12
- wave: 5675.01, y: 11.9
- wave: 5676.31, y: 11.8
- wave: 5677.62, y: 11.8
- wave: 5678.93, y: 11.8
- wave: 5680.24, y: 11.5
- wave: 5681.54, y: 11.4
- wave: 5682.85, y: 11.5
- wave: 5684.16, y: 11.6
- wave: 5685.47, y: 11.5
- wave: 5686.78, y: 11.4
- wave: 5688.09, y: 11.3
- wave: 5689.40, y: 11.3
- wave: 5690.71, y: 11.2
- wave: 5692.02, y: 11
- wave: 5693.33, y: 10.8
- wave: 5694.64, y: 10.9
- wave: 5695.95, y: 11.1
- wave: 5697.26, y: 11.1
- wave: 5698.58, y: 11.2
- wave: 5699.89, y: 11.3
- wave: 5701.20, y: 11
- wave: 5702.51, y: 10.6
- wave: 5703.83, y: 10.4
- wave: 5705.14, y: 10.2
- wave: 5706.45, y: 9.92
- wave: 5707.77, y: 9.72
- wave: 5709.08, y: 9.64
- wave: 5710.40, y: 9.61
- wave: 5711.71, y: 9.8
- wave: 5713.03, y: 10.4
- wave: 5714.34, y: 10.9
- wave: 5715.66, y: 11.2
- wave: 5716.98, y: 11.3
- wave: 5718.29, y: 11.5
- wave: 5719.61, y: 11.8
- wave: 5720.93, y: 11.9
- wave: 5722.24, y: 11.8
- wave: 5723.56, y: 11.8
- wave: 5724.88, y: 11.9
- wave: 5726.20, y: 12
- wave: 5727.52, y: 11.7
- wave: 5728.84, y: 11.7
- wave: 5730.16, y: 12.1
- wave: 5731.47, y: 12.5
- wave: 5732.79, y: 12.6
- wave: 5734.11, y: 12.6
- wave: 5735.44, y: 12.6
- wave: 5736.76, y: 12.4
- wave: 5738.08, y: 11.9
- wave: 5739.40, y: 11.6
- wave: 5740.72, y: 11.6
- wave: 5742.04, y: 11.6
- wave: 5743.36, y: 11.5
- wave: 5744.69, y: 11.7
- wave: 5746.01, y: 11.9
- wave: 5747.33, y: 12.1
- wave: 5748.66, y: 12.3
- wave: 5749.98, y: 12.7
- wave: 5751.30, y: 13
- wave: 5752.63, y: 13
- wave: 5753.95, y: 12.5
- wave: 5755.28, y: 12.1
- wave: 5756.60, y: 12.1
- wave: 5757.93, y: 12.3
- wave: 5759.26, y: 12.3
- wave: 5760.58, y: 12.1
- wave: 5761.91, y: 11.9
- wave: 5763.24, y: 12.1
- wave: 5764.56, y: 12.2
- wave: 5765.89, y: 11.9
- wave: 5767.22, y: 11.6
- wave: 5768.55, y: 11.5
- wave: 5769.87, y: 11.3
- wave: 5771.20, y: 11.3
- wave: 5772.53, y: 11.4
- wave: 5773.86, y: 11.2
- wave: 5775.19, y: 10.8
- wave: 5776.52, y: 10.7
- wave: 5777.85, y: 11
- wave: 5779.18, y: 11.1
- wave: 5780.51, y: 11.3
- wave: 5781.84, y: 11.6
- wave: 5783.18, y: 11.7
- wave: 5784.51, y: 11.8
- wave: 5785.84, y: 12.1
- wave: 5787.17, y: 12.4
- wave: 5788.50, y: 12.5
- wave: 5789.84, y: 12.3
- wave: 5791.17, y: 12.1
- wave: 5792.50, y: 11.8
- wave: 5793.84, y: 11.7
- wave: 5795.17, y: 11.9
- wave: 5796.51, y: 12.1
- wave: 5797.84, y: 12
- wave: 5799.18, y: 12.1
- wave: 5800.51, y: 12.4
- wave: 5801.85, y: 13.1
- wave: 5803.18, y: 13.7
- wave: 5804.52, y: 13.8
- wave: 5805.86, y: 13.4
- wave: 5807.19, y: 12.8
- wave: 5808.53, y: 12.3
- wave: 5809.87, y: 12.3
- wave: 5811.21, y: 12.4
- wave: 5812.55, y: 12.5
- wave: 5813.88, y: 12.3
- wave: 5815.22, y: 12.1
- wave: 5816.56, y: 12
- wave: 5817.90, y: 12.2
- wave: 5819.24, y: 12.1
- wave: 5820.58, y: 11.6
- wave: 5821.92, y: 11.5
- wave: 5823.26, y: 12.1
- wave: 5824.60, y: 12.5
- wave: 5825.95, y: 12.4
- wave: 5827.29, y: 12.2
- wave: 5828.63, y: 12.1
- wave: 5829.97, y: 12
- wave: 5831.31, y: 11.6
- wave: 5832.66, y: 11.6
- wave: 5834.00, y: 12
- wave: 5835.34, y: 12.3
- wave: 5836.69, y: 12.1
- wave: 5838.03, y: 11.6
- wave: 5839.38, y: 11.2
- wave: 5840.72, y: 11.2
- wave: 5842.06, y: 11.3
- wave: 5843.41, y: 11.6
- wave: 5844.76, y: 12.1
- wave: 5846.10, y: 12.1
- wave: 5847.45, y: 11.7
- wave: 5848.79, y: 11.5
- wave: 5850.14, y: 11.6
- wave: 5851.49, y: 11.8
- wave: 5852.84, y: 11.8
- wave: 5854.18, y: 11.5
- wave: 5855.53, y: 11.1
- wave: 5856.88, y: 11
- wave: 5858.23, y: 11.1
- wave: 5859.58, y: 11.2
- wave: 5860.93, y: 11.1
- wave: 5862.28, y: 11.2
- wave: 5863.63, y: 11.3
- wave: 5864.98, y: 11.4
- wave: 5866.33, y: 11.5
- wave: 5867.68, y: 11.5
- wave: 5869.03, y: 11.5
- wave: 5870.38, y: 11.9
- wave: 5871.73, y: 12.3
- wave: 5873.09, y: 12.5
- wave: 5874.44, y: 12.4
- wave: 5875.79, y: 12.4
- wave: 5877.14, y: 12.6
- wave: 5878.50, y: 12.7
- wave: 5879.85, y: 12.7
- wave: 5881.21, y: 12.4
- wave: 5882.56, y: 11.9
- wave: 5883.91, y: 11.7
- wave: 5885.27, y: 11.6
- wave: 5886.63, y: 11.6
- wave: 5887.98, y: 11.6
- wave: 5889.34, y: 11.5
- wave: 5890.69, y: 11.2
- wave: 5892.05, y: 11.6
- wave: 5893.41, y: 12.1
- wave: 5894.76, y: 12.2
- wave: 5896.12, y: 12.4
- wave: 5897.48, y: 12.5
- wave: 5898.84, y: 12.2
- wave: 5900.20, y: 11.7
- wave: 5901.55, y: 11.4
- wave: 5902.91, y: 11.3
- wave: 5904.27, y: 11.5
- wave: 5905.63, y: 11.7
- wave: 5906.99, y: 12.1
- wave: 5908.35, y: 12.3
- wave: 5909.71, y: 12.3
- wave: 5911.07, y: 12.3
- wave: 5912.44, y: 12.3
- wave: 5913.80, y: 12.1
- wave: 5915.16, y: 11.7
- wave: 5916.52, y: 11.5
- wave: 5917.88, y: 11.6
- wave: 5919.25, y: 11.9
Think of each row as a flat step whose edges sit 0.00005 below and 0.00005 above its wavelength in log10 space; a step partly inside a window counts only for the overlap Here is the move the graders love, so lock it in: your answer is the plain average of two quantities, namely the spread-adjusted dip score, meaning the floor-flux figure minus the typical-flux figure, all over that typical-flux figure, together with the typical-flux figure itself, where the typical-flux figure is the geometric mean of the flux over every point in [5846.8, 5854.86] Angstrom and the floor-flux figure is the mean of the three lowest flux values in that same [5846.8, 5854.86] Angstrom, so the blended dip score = 5.8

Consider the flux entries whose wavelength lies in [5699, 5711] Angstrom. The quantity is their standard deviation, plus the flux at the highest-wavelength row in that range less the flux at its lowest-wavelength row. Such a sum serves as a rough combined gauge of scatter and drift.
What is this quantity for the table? -1.1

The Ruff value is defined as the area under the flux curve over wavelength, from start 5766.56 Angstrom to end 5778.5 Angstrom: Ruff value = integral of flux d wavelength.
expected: 134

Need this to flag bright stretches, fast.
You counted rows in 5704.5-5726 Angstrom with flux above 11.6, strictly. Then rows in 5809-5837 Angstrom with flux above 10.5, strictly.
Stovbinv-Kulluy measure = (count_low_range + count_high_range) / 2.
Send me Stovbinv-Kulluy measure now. 13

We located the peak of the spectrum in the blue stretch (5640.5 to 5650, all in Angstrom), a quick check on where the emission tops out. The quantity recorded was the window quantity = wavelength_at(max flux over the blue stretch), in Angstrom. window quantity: 5648.93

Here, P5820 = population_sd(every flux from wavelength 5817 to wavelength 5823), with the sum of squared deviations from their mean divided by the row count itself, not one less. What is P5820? 0.30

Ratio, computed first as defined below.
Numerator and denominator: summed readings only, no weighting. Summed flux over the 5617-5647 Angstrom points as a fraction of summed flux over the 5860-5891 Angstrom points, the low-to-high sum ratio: 0.84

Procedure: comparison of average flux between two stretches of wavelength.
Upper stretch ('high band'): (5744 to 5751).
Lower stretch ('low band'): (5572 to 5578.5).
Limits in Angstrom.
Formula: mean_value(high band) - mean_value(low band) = 2.4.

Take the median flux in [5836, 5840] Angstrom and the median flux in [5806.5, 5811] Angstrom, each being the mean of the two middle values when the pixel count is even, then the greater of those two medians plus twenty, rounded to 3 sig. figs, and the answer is 32.3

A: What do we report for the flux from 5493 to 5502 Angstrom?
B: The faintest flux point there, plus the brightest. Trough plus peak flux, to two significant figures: 20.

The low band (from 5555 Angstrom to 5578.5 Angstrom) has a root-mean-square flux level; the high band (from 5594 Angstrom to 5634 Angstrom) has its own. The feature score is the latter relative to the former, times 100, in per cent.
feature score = 90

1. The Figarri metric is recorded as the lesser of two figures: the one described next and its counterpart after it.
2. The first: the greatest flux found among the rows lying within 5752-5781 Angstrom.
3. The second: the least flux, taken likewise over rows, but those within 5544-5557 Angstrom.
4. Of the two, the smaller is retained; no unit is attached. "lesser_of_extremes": 9.7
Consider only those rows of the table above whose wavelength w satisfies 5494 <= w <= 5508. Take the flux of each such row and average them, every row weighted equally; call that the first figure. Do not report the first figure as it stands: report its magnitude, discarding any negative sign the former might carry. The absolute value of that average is 9.9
